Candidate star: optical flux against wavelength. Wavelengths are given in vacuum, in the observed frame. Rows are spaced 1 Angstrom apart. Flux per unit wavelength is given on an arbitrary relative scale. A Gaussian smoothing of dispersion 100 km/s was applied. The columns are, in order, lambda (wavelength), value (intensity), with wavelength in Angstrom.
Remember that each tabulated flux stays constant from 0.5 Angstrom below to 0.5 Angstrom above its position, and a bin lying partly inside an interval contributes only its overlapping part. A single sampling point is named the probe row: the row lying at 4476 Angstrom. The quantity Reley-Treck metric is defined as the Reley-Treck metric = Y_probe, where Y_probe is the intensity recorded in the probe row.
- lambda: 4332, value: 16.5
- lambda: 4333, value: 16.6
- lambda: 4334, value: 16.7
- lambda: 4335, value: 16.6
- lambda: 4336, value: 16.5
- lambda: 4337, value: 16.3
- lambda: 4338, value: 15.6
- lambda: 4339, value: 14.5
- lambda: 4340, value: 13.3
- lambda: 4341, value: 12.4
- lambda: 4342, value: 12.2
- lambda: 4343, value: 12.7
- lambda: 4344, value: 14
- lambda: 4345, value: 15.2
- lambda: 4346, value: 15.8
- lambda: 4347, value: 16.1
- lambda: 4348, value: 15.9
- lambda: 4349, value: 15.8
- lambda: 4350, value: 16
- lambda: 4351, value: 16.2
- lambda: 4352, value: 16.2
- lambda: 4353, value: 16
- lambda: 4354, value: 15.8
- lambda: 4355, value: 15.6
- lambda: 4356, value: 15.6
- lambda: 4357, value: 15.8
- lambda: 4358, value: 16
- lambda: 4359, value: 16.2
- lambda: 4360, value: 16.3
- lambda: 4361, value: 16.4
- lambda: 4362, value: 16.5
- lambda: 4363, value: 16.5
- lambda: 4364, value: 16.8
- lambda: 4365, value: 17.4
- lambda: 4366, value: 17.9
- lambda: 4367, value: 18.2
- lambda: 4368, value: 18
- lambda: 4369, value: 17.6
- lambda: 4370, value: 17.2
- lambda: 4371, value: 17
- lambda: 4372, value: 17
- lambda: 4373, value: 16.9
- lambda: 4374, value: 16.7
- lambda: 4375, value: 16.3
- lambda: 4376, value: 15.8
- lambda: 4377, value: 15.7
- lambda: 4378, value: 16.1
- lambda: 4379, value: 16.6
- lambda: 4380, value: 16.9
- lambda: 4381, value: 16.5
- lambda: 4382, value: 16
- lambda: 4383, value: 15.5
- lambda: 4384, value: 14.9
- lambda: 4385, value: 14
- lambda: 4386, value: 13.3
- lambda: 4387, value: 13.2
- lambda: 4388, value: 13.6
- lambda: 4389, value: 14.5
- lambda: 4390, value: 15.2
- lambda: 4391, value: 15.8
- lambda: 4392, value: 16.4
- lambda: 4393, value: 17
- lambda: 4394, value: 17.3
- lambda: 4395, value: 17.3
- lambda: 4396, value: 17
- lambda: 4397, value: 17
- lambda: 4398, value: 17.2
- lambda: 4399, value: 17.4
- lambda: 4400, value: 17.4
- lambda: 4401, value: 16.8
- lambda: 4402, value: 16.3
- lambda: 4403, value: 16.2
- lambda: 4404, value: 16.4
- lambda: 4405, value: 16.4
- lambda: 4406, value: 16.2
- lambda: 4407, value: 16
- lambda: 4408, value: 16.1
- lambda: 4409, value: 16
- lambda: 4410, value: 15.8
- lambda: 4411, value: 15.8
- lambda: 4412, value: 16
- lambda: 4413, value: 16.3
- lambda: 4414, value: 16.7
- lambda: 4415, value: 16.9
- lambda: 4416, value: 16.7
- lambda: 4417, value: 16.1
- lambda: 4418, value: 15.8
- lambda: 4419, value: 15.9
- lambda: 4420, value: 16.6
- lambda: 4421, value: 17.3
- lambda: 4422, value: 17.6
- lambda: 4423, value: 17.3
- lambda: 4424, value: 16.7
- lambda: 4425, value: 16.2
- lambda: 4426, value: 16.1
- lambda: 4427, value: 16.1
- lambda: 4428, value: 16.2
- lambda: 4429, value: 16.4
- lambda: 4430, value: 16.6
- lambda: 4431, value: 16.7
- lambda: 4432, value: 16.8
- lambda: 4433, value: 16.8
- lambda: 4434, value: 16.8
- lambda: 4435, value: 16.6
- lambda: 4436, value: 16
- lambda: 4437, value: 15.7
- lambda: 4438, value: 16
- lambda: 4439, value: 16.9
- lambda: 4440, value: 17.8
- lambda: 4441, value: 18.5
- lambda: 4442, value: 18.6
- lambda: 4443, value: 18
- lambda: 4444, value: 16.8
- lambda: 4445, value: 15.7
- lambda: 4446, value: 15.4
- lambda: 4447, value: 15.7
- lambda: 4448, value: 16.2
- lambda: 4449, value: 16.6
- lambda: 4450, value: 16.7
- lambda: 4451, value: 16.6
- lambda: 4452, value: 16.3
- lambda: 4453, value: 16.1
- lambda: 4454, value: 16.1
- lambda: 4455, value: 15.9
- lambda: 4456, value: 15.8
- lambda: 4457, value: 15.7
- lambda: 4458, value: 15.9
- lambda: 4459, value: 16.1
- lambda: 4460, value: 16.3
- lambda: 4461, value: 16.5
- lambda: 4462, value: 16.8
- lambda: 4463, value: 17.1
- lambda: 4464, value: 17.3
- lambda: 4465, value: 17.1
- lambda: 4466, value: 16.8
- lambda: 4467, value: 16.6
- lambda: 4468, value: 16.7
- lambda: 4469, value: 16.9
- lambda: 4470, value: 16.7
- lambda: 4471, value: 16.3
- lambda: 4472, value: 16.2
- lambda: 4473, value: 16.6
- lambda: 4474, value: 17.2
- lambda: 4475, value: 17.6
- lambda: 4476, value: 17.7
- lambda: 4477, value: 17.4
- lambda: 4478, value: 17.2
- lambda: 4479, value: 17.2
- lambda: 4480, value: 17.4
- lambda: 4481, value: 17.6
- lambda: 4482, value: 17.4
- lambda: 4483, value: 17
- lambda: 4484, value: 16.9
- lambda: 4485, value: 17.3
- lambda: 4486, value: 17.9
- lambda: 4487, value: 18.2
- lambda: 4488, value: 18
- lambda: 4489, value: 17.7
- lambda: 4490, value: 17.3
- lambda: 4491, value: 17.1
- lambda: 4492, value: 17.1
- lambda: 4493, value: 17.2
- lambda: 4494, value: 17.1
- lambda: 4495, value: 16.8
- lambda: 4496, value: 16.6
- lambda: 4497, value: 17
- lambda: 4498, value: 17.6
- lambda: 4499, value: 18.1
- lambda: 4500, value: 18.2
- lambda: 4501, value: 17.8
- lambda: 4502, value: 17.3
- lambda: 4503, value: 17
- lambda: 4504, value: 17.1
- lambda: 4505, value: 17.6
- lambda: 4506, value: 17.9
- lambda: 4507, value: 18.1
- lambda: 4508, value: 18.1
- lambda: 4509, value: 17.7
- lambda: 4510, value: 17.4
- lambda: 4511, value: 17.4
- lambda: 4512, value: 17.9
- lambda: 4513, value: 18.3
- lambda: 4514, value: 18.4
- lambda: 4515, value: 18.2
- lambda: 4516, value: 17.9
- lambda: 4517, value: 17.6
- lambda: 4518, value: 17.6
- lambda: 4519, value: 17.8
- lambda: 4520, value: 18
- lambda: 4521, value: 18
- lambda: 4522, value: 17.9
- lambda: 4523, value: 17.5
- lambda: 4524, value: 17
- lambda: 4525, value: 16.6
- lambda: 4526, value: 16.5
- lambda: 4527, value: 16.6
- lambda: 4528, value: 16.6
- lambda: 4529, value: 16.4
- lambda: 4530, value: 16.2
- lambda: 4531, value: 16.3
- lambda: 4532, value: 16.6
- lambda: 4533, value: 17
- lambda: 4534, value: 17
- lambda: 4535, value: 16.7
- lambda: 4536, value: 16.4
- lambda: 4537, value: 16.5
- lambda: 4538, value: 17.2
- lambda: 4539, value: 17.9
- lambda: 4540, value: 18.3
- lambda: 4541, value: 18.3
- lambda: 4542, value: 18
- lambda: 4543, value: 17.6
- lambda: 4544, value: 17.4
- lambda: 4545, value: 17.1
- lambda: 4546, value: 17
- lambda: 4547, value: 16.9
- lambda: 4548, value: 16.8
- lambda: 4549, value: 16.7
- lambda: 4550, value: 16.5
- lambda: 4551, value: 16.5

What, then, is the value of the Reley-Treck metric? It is 17.7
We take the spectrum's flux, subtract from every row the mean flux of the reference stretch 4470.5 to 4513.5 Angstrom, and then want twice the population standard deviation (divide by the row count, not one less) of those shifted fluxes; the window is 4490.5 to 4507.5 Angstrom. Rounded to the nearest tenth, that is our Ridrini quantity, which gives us 1.0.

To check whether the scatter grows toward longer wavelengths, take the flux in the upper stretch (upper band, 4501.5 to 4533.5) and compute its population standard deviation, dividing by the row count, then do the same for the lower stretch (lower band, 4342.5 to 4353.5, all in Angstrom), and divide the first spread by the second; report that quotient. 0.6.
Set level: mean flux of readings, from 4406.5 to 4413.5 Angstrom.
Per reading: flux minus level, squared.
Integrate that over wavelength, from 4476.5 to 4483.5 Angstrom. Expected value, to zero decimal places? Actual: 12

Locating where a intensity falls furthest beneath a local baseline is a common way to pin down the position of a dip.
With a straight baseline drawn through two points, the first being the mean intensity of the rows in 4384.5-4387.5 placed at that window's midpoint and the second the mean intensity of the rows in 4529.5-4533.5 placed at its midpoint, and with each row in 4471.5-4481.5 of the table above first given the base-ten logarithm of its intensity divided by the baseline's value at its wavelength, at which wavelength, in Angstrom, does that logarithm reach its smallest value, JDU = 4472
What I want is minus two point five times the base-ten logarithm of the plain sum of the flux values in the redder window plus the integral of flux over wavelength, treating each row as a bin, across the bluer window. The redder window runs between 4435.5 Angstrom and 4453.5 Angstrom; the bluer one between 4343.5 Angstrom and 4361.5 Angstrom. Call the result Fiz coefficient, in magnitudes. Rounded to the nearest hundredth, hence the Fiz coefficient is -6.92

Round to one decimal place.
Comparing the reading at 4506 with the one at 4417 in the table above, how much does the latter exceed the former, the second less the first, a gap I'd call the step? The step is -1.8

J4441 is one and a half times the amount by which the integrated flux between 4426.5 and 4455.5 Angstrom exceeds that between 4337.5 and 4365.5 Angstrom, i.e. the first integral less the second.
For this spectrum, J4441 72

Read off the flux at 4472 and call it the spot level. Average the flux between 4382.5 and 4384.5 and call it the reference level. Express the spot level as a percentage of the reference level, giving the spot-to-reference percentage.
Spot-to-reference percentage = 107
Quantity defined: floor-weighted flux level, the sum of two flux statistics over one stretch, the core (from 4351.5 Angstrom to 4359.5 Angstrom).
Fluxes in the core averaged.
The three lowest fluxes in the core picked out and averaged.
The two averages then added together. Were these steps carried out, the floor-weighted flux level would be 31.6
